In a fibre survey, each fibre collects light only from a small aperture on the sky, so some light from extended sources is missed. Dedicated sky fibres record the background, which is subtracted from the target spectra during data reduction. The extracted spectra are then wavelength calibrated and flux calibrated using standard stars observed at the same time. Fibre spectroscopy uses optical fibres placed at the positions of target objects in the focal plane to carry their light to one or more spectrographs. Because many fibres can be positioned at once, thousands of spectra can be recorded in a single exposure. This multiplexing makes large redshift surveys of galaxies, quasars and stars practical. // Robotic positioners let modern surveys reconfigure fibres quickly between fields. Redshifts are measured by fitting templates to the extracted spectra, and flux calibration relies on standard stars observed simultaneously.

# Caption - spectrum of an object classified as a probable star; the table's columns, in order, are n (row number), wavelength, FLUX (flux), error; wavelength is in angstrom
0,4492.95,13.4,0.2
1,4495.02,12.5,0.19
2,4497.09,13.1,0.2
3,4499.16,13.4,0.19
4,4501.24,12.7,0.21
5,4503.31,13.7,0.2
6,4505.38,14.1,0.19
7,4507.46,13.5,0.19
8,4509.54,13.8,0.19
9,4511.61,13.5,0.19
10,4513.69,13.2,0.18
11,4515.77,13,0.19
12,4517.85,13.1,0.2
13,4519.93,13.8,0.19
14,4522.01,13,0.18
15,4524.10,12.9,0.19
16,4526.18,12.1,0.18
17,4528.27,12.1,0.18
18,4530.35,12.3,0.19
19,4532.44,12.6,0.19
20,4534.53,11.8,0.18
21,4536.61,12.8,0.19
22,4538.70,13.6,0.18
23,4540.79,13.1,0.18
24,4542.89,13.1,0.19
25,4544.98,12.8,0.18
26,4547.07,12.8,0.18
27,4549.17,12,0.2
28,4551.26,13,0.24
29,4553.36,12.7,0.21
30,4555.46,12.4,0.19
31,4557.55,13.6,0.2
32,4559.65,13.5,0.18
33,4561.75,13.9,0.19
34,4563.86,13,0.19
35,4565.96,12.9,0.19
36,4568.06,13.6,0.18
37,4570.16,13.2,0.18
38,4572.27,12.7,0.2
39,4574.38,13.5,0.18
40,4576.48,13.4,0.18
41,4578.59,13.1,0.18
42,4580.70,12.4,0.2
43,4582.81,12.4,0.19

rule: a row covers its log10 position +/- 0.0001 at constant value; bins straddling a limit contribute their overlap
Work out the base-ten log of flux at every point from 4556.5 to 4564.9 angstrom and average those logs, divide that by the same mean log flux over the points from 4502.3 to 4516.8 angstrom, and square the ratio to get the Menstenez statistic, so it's 1.00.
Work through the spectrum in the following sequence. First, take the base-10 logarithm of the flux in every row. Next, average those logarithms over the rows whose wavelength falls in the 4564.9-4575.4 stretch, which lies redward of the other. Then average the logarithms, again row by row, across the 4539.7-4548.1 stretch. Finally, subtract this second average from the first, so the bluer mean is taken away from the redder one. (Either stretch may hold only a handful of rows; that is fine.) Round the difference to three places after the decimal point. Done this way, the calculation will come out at 0.008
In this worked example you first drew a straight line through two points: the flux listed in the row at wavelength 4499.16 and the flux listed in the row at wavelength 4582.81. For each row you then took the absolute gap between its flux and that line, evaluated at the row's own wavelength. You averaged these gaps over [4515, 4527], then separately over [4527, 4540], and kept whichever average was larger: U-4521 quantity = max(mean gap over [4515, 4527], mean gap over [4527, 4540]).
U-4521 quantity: 0.68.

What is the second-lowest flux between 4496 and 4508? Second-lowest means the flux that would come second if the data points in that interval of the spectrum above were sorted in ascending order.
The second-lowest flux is 13.1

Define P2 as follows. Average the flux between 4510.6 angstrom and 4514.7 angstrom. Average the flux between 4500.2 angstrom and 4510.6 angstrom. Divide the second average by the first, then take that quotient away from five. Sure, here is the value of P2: 3.98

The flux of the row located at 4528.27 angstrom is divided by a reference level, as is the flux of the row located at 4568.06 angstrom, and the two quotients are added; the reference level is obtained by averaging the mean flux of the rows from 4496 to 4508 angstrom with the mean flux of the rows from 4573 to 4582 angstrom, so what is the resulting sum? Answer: 1.94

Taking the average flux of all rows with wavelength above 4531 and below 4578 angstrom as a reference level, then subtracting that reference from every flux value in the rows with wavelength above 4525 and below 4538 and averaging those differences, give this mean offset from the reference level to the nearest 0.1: -0.7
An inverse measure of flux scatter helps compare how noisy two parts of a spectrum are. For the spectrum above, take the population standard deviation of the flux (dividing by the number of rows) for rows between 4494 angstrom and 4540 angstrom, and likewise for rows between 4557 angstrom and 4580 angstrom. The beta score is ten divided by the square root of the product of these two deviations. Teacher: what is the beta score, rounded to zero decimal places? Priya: 22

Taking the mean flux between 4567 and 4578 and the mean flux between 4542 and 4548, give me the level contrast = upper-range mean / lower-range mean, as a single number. 1.03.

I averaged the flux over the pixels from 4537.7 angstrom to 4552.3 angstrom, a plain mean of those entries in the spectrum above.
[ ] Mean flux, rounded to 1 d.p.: 12.9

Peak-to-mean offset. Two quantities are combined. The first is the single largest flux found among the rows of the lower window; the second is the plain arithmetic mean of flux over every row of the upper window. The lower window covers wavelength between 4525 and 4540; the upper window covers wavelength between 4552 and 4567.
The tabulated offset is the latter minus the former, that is -0.46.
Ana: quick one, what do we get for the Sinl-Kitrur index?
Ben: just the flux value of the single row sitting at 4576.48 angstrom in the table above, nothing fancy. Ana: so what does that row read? 13.4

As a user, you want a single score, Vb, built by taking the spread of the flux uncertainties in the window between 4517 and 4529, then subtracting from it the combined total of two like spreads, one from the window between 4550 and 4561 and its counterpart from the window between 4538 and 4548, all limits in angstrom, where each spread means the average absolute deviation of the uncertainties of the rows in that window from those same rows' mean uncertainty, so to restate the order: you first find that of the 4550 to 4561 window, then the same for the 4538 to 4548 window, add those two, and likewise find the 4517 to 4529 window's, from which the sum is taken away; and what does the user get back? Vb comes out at -0.013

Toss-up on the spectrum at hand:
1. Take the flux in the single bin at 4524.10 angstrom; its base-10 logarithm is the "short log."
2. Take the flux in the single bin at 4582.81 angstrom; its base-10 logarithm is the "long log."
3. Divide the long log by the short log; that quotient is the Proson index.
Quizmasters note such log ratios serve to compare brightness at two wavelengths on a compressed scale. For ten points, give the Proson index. 0.98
